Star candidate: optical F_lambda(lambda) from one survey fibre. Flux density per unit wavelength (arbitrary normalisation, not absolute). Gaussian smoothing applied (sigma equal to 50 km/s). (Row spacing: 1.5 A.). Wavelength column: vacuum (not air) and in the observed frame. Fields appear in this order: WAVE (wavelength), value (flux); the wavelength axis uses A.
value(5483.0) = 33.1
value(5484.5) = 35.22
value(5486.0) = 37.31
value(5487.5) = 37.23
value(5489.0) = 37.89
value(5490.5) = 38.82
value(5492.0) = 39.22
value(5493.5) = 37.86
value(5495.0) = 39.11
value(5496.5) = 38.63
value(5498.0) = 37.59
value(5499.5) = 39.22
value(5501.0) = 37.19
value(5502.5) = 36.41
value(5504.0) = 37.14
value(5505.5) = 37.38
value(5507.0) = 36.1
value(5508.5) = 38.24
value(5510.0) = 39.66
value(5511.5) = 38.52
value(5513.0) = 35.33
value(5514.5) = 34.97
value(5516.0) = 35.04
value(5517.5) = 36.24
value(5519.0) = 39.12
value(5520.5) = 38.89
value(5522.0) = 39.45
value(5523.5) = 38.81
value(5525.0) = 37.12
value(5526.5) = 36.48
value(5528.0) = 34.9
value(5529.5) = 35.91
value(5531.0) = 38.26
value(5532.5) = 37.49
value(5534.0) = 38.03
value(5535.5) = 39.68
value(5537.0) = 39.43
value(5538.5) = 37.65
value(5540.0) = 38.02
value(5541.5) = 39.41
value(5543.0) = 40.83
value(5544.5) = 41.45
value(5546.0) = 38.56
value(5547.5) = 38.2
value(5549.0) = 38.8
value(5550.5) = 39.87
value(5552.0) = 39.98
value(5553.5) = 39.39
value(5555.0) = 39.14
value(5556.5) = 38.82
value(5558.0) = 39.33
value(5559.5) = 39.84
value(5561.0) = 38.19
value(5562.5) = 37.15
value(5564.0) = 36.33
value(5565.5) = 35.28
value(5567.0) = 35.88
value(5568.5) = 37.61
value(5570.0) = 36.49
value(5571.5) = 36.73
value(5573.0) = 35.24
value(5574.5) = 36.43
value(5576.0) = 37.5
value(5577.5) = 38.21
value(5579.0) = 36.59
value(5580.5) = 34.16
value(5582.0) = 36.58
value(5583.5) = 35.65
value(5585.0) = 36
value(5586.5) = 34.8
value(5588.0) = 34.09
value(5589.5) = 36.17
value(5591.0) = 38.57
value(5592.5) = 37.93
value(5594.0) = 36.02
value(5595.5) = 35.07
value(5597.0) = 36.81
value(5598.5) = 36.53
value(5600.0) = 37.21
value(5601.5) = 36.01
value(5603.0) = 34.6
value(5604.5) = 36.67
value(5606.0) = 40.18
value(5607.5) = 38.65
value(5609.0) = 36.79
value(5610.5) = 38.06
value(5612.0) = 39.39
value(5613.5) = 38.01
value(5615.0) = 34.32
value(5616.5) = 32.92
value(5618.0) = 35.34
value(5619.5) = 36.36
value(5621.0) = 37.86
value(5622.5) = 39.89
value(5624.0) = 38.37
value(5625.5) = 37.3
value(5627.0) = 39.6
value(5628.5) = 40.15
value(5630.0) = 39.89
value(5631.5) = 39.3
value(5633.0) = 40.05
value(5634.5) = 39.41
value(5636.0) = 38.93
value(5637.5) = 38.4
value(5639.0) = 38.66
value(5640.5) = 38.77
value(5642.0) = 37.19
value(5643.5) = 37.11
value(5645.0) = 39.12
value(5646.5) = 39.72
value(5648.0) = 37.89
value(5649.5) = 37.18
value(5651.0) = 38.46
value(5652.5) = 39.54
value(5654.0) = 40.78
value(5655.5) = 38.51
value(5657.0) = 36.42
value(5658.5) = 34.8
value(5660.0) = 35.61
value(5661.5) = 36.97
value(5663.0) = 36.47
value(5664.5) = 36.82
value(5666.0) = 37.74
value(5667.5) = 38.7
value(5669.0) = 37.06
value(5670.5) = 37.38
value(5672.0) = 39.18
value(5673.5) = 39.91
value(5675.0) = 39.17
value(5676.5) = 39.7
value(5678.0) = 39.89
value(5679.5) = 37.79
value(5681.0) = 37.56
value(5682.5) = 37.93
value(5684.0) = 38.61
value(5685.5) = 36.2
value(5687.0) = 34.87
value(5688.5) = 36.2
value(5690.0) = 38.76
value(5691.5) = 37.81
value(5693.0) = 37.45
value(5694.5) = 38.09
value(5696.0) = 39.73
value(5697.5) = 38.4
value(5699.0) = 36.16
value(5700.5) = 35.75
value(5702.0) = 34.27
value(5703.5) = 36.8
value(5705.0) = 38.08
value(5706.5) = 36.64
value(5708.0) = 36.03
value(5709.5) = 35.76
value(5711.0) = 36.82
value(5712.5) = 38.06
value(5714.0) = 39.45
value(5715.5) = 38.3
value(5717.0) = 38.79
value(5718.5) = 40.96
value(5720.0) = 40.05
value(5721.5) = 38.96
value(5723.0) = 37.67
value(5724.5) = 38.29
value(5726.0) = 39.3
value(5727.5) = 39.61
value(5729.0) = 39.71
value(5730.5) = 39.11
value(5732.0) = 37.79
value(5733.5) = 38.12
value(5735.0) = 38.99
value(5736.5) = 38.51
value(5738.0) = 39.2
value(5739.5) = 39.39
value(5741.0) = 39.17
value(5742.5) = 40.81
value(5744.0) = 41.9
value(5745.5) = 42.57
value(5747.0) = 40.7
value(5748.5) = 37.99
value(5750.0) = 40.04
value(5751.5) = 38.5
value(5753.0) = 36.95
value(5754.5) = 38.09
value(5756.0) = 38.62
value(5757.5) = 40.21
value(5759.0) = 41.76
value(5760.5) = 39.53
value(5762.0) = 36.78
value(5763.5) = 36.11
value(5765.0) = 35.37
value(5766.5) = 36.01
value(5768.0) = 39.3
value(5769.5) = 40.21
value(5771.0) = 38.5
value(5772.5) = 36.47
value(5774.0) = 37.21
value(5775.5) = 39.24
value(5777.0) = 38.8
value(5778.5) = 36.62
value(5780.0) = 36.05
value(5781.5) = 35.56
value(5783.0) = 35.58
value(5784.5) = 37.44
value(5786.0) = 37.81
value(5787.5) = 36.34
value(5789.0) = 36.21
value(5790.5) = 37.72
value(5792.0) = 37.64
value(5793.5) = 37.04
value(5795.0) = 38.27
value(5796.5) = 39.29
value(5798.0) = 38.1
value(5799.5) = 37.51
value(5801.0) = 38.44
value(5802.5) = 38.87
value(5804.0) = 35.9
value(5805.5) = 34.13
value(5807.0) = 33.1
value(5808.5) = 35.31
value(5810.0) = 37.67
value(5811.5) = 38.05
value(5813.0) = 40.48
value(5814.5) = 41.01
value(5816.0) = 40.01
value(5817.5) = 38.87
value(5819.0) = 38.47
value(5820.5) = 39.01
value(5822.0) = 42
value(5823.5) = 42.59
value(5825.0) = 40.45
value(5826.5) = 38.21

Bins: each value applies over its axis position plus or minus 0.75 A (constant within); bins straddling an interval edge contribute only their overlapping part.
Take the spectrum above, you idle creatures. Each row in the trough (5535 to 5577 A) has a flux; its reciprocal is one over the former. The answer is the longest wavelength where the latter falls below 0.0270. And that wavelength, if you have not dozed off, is 5576.0 A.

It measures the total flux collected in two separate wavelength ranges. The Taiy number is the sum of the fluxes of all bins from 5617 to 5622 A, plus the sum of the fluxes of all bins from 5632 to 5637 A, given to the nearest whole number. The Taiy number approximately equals 228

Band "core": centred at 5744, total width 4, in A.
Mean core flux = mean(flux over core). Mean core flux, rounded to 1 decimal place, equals 41.8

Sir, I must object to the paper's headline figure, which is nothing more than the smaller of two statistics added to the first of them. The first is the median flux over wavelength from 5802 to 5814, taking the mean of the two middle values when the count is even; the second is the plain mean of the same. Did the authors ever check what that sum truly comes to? 73.5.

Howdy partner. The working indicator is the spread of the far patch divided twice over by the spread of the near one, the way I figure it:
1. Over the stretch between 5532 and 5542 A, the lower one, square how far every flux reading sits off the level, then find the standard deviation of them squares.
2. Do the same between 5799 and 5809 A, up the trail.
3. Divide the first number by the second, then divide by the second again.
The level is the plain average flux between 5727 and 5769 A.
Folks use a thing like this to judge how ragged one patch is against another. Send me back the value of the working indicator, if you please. 0.0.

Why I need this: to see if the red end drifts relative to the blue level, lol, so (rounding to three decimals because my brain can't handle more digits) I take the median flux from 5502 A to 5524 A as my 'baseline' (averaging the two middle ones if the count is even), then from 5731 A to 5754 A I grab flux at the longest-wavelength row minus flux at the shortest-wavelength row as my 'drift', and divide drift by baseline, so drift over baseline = -0.022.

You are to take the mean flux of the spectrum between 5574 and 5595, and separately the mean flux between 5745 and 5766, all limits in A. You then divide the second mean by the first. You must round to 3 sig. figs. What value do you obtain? 1.07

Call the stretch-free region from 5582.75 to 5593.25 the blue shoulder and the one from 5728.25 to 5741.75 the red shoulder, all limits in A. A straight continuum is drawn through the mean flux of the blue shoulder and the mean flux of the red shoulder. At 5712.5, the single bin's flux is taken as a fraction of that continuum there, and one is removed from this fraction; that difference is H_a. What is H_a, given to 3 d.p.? -0.011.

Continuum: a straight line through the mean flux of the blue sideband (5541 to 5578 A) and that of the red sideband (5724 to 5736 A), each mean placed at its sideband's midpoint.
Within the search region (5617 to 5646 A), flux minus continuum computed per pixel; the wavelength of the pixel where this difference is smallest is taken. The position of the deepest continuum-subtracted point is 5618.0 A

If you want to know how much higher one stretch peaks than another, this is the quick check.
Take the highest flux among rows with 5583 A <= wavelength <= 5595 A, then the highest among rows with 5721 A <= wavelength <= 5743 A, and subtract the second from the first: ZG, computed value -2.2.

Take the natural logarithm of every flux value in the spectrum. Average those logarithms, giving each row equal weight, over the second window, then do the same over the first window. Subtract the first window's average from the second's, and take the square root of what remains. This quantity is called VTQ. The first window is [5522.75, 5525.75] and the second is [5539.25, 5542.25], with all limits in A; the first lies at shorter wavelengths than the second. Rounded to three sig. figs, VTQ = 0.140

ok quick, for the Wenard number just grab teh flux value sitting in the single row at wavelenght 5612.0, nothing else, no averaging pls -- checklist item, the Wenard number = 39.39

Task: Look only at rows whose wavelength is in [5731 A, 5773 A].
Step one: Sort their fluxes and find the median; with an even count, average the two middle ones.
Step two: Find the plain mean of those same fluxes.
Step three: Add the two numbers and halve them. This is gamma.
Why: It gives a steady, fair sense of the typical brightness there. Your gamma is 38.8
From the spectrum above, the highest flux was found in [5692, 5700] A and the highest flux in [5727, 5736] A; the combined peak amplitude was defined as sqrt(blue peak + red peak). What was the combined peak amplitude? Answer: 8.91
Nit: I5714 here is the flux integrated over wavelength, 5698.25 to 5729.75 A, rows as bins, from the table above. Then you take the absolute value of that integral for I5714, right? 1193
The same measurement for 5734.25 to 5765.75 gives 1232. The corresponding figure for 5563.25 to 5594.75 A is 1143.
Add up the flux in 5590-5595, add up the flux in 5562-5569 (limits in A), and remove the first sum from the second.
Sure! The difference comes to 70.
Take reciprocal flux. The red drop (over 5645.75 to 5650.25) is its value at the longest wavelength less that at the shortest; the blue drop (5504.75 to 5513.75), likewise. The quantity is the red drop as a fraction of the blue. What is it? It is 1.1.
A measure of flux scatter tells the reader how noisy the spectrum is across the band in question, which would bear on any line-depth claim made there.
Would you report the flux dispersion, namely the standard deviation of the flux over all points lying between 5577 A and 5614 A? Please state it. 1.6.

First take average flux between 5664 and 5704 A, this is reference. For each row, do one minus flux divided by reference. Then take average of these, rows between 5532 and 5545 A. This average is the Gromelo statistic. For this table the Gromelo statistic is -0.037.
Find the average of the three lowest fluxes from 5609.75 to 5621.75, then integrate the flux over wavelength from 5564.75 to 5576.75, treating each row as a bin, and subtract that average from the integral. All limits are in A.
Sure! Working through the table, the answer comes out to 403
